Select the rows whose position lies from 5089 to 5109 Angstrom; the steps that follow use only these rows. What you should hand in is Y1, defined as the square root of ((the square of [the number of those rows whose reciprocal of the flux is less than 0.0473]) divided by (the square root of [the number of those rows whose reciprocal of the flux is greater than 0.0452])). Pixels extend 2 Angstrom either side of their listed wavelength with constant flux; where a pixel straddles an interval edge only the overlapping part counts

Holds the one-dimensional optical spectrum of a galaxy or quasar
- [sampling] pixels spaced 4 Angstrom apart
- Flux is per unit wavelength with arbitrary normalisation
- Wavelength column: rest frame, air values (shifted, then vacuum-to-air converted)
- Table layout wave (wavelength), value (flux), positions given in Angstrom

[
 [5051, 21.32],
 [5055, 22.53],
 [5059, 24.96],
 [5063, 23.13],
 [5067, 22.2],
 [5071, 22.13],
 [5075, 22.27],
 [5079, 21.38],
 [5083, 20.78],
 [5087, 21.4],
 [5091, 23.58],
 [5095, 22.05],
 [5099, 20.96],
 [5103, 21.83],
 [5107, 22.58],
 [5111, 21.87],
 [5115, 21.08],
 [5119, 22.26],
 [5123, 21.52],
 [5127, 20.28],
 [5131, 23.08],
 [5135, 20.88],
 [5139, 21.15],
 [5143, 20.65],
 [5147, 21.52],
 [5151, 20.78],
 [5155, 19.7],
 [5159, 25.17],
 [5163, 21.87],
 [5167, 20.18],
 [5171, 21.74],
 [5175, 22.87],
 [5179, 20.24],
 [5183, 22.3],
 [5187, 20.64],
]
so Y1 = 3.0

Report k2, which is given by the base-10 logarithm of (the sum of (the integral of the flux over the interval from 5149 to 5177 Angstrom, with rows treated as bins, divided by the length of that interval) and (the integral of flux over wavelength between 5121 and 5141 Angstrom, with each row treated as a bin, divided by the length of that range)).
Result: 1.635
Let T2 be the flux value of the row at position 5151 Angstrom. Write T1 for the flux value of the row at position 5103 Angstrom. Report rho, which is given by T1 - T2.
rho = 1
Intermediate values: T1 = 21.83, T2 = 20.78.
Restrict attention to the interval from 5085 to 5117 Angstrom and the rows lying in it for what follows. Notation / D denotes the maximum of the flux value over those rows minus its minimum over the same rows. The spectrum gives 2.6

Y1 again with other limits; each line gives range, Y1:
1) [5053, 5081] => 7.0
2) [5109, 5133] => 2.8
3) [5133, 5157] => 1.3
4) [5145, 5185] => 3.7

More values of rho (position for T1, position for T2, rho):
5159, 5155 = 5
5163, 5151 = 1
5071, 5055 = 0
